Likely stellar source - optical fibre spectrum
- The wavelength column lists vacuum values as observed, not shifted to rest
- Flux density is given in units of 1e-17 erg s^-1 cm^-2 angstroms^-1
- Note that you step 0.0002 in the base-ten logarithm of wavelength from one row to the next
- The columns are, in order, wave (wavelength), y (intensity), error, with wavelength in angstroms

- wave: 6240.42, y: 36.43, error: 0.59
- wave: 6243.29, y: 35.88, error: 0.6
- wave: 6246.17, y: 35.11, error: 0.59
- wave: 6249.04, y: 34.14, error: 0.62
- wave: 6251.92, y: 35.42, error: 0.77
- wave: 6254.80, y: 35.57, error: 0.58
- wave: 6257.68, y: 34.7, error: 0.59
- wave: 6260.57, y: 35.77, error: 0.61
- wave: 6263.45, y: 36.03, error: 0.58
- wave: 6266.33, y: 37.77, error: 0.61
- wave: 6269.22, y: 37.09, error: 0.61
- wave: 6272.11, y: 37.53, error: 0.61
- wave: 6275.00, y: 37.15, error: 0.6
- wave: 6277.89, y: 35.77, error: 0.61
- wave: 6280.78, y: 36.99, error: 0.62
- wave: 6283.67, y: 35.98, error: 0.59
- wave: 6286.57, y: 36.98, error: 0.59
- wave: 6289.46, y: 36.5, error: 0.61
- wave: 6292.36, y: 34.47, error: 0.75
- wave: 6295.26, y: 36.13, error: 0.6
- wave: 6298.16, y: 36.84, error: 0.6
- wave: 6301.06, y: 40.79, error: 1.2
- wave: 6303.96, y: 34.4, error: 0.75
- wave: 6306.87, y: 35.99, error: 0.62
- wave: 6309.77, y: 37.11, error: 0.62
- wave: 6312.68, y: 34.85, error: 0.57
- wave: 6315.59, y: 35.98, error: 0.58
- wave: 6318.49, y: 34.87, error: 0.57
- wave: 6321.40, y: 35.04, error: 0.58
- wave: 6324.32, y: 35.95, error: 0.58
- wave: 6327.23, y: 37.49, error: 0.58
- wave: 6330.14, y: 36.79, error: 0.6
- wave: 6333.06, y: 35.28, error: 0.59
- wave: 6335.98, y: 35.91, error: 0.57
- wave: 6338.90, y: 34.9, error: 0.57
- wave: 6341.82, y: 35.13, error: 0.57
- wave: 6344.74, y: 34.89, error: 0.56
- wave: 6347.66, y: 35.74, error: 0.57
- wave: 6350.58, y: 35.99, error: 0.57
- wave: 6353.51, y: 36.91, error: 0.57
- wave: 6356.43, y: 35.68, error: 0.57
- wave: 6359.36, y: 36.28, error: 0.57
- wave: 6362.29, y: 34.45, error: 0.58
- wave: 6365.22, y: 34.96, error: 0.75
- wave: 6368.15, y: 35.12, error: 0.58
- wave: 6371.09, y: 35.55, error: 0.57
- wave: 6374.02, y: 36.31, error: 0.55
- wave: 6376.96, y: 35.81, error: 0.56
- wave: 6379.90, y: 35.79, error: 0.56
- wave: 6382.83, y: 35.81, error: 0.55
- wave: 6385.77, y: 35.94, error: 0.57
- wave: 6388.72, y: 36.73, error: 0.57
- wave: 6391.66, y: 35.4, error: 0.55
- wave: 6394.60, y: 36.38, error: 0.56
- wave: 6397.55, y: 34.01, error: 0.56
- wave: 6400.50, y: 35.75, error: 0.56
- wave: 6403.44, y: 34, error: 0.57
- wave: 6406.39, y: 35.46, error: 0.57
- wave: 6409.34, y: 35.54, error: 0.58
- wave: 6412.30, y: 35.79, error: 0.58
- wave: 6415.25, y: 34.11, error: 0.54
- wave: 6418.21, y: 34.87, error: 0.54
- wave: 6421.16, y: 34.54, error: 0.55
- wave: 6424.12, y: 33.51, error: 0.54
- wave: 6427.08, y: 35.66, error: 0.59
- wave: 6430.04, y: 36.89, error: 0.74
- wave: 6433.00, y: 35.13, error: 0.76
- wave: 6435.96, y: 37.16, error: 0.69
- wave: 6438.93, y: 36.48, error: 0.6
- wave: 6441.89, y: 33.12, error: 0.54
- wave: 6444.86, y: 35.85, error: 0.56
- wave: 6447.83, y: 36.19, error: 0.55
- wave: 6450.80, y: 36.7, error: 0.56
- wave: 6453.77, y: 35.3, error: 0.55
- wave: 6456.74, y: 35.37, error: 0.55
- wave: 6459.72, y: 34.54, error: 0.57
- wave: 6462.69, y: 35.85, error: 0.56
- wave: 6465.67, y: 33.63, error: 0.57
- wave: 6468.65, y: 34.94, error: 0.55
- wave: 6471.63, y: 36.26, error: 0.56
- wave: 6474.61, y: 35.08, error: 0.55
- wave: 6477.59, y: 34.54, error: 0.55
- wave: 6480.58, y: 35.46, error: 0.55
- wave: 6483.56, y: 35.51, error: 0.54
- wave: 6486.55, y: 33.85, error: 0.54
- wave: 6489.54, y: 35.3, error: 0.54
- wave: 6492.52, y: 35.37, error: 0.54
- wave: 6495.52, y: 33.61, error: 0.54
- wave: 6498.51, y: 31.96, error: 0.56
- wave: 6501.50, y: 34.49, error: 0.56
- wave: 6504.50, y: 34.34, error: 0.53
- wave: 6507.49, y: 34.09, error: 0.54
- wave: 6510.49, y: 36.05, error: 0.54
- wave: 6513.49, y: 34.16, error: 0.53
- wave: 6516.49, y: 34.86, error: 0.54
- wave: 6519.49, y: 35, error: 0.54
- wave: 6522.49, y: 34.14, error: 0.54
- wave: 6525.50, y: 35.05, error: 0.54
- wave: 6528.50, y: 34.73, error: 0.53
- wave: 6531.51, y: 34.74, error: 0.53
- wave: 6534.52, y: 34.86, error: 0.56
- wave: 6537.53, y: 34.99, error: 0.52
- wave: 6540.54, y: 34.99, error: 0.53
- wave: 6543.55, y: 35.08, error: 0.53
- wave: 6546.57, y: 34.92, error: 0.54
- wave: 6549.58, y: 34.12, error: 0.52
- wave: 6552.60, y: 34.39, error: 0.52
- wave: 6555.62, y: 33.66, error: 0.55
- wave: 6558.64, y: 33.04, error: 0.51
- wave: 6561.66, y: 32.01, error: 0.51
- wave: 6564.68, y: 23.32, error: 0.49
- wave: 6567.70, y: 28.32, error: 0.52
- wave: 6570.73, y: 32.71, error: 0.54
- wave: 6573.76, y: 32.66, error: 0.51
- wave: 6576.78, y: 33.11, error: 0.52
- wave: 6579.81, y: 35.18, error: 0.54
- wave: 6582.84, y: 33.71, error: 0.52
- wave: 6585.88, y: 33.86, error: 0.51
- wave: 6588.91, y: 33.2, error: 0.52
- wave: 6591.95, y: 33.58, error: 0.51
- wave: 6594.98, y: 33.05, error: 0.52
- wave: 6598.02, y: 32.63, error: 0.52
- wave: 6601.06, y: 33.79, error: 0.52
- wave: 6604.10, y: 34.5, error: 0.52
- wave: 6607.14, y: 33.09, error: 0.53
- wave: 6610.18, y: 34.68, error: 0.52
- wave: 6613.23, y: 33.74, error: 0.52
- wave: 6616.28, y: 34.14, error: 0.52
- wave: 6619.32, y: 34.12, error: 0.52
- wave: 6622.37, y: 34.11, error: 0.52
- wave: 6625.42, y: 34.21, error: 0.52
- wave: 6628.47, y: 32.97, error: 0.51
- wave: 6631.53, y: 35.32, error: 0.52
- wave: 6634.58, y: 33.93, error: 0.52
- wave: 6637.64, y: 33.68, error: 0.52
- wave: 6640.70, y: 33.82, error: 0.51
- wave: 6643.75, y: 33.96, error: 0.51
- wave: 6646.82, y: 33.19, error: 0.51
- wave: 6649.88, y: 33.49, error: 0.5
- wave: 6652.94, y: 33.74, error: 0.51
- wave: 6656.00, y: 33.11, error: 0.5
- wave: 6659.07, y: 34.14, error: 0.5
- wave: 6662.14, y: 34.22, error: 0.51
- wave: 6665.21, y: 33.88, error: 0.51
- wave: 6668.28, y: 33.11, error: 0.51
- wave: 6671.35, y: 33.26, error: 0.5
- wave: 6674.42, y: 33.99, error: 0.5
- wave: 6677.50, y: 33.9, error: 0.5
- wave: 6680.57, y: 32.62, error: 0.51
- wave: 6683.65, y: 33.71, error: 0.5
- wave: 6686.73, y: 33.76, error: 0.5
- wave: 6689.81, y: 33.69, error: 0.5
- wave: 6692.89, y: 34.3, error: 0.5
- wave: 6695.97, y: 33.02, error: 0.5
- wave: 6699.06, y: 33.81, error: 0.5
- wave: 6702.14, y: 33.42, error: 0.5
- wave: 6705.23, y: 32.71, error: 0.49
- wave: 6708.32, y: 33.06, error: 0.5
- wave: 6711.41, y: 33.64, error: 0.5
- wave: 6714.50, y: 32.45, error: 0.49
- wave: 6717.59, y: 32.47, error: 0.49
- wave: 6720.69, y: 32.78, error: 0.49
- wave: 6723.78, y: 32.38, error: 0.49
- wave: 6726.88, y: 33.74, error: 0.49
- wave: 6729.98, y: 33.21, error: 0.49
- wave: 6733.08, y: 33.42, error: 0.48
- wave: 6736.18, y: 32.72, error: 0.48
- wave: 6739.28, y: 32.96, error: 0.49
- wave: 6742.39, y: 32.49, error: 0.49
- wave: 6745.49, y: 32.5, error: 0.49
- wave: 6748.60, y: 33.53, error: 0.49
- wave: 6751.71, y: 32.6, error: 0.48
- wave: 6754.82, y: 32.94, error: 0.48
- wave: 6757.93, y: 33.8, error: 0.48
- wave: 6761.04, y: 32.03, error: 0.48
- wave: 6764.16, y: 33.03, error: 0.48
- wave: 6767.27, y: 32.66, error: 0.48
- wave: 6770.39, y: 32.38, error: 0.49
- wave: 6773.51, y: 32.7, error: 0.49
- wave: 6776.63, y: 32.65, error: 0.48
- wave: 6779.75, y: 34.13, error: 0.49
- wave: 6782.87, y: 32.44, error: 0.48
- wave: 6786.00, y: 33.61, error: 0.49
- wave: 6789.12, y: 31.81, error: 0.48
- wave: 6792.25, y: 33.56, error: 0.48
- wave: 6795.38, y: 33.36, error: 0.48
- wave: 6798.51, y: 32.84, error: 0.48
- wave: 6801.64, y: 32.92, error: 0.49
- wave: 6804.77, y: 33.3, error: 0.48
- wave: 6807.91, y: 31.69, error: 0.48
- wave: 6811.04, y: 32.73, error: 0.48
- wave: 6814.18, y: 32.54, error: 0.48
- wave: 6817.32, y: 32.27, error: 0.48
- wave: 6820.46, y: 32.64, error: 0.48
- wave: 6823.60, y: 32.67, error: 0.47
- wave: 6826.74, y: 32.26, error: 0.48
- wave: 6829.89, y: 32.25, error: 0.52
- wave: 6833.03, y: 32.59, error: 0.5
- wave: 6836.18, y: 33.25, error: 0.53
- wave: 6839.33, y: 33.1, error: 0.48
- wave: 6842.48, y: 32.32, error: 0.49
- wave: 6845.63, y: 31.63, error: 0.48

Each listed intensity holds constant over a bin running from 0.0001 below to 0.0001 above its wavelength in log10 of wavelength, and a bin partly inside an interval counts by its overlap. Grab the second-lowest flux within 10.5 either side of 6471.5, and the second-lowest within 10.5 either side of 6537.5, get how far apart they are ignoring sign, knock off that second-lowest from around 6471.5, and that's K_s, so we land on -34.3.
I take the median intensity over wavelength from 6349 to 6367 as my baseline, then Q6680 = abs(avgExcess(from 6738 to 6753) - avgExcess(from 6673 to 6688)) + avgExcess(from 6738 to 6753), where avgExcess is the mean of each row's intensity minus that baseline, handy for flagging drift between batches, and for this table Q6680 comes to -2.2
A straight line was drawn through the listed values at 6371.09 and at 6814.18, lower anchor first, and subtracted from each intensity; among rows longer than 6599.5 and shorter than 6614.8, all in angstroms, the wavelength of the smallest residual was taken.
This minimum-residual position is 6607.14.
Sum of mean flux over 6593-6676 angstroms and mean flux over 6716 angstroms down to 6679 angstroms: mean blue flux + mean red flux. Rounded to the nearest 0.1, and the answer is 67.1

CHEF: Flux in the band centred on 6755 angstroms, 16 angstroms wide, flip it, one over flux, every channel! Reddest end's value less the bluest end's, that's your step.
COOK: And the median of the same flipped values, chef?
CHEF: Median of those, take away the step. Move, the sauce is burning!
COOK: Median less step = 0.0290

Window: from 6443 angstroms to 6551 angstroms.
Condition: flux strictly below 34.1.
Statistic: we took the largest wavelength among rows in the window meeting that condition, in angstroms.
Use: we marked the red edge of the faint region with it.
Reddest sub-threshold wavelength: 6507.49 angstroms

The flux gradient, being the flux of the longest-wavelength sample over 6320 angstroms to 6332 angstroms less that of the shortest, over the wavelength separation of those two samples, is 0.20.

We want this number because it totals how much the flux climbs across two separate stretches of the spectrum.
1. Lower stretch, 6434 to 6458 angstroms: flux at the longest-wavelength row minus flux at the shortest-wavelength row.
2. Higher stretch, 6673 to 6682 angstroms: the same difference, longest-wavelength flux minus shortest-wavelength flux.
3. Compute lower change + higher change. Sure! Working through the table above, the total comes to -3.2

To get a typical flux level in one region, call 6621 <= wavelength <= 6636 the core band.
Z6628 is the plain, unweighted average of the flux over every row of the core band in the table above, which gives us 34.1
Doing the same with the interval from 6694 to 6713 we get 33.3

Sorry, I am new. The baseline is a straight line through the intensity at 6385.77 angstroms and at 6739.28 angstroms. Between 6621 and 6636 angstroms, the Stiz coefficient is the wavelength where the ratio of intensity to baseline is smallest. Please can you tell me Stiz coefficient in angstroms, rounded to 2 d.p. 6628.47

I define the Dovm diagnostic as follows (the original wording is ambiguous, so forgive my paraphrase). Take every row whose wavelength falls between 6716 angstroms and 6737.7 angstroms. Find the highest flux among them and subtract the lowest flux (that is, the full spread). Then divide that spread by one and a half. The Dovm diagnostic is 0.91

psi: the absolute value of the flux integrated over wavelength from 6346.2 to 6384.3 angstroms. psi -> 1361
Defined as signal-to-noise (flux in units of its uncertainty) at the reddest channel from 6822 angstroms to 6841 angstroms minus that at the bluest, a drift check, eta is -0.6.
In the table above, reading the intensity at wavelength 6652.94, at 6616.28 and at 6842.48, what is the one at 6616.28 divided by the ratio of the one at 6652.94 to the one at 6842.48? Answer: 32.7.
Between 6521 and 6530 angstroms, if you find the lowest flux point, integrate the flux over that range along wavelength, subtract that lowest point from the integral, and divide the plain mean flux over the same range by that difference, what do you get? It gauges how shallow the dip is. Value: 0.12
